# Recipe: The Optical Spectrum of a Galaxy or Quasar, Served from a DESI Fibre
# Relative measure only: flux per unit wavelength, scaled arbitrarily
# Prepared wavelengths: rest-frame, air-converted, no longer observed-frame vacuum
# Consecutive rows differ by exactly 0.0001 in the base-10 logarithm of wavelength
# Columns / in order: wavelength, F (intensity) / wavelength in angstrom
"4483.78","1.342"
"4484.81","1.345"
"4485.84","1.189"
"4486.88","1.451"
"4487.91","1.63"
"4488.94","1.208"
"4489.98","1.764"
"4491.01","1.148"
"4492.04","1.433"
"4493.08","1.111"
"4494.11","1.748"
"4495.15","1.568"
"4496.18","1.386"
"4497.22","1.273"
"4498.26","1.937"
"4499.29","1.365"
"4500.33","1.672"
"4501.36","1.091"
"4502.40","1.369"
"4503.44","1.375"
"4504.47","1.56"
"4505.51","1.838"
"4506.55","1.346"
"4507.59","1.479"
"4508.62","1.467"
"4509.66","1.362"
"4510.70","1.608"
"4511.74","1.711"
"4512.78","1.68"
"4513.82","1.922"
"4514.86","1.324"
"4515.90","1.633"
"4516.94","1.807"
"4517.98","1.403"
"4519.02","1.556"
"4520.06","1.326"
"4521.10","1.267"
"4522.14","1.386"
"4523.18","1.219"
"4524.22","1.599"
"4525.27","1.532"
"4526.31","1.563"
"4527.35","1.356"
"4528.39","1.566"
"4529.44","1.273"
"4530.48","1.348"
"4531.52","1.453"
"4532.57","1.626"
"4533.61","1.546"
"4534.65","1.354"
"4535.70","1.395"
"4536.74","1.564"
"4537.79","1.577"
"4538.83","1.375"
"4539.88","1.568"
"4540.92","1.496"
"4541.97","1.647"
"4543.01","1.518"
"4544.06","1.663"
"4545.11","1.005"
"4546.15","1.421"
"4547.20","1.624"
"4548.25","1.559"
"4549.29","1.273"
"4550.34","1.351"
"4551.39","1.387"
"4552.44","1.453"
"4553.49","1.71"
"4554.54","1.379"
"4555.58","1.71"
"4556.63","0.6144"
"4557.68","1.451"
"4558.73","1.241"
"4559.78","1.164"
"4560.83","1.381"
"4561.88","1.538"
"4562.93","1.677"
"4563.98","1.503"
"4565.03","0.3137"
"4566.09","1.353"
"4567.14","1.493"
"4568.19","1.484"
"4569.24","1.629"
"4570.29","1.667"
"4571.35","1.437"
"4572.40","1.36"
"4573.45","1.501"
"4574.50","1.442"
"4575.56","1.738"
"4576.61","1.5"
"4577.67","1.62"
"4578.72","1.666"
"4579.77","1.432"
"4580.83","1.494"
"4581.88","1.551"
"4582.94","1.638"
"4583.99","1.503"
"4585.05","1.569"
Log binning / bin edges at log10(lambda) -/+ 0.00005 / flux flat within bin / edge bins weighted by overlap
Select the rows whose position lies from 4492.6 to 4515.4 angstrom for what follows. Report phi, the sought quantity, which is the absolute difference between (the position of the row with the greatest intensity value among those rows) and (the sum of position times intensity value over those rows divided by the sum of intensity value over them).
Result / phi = 5.9 angstrom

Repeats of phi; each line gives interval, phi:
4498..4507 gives 4.1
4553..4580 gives 8.5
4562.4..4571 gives 3.9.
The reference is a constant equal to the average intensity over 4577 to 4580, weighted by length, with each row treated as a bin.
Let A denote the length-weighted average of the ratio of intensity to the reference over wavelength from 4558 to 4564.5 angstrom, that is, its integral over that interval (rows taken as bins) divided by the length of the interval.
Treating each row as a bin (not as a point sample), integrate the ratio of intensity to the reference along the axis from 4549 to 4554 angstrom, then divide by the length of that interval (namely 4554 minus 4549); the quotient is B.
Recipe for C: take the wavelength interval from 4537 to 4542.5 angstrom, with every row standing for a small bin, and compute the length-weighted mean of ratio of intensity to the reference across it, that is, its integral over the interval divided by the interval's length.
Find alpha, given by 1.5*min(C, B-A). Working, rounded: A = 0.895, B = 0.91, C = 0.968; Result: 0.02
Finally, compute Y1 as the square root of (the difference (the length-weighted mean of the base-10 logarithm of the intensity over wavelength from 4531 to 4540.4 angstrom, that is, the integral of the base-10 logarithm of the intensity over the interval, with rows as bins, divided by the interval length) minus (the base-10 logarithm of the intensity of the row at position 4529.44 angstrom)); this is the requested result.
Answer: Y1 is 0.26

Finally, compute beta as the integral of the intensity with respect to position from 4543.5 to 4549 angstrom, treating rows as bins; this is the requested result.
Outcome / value 8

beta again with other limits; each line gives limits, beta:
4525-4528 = 4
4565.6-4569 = 5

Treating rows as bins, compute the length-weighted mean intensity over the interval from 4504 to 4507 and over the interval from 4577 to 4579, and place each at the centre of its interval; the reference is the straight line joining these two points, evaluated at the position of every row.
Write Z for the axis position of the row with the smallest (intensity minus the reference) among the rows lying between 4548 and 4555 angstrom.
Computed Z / 4549.29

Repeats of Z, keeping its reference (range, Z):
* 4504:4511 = 4506.55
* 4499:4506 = 4501.36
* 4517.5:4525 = 4523.18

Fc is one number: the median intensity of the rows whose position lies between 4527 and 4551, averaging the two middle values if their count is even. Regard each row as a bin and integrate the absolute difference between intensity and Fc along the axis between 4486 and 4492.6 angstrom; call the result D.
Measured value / 1.31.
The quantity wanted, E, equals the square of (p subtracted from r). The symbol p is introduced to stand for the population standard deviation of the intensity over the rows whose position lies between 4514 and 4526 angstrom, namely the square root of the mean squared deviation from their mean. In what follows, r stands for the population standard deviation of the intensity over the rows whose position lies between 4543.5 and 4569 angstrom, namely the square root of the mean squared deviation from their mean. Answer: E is 0.023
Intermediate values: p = 0.172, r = 0.32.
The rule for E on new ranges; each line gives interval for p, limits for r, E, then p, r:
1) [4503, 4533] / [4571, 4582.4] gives 0.005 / 0.177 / 0.11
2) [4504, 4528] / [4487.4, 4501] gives 0.004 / 0.185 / 0.25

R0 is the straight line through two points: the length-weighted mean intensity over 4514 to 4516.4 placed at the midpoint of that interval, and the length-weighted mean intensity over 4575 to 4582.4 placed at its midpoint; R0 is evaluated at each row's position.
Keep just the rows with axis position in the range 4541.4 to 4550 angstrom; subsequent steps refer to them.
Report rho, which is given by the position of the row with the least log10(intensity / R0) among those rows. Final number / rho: 4545.11 angstrom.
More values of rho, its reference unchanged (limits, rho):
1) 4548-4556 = 4549.29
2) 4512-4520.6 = 4520.06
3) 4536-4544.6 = 4538.83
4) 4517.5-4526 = 4523.18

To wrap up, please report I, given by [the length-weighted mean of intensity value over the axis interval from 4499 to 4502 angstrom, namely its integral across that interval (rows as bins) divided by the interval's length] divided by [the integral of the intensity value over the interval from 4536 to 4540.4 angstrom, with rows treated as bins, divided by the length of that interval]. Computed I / 0.91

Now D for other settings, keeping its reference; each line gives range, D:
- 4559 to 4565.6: 2.02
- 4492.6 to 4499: 1.55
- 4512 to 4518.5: 1.43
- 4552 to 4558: 1.58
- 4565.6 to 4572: 0.56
